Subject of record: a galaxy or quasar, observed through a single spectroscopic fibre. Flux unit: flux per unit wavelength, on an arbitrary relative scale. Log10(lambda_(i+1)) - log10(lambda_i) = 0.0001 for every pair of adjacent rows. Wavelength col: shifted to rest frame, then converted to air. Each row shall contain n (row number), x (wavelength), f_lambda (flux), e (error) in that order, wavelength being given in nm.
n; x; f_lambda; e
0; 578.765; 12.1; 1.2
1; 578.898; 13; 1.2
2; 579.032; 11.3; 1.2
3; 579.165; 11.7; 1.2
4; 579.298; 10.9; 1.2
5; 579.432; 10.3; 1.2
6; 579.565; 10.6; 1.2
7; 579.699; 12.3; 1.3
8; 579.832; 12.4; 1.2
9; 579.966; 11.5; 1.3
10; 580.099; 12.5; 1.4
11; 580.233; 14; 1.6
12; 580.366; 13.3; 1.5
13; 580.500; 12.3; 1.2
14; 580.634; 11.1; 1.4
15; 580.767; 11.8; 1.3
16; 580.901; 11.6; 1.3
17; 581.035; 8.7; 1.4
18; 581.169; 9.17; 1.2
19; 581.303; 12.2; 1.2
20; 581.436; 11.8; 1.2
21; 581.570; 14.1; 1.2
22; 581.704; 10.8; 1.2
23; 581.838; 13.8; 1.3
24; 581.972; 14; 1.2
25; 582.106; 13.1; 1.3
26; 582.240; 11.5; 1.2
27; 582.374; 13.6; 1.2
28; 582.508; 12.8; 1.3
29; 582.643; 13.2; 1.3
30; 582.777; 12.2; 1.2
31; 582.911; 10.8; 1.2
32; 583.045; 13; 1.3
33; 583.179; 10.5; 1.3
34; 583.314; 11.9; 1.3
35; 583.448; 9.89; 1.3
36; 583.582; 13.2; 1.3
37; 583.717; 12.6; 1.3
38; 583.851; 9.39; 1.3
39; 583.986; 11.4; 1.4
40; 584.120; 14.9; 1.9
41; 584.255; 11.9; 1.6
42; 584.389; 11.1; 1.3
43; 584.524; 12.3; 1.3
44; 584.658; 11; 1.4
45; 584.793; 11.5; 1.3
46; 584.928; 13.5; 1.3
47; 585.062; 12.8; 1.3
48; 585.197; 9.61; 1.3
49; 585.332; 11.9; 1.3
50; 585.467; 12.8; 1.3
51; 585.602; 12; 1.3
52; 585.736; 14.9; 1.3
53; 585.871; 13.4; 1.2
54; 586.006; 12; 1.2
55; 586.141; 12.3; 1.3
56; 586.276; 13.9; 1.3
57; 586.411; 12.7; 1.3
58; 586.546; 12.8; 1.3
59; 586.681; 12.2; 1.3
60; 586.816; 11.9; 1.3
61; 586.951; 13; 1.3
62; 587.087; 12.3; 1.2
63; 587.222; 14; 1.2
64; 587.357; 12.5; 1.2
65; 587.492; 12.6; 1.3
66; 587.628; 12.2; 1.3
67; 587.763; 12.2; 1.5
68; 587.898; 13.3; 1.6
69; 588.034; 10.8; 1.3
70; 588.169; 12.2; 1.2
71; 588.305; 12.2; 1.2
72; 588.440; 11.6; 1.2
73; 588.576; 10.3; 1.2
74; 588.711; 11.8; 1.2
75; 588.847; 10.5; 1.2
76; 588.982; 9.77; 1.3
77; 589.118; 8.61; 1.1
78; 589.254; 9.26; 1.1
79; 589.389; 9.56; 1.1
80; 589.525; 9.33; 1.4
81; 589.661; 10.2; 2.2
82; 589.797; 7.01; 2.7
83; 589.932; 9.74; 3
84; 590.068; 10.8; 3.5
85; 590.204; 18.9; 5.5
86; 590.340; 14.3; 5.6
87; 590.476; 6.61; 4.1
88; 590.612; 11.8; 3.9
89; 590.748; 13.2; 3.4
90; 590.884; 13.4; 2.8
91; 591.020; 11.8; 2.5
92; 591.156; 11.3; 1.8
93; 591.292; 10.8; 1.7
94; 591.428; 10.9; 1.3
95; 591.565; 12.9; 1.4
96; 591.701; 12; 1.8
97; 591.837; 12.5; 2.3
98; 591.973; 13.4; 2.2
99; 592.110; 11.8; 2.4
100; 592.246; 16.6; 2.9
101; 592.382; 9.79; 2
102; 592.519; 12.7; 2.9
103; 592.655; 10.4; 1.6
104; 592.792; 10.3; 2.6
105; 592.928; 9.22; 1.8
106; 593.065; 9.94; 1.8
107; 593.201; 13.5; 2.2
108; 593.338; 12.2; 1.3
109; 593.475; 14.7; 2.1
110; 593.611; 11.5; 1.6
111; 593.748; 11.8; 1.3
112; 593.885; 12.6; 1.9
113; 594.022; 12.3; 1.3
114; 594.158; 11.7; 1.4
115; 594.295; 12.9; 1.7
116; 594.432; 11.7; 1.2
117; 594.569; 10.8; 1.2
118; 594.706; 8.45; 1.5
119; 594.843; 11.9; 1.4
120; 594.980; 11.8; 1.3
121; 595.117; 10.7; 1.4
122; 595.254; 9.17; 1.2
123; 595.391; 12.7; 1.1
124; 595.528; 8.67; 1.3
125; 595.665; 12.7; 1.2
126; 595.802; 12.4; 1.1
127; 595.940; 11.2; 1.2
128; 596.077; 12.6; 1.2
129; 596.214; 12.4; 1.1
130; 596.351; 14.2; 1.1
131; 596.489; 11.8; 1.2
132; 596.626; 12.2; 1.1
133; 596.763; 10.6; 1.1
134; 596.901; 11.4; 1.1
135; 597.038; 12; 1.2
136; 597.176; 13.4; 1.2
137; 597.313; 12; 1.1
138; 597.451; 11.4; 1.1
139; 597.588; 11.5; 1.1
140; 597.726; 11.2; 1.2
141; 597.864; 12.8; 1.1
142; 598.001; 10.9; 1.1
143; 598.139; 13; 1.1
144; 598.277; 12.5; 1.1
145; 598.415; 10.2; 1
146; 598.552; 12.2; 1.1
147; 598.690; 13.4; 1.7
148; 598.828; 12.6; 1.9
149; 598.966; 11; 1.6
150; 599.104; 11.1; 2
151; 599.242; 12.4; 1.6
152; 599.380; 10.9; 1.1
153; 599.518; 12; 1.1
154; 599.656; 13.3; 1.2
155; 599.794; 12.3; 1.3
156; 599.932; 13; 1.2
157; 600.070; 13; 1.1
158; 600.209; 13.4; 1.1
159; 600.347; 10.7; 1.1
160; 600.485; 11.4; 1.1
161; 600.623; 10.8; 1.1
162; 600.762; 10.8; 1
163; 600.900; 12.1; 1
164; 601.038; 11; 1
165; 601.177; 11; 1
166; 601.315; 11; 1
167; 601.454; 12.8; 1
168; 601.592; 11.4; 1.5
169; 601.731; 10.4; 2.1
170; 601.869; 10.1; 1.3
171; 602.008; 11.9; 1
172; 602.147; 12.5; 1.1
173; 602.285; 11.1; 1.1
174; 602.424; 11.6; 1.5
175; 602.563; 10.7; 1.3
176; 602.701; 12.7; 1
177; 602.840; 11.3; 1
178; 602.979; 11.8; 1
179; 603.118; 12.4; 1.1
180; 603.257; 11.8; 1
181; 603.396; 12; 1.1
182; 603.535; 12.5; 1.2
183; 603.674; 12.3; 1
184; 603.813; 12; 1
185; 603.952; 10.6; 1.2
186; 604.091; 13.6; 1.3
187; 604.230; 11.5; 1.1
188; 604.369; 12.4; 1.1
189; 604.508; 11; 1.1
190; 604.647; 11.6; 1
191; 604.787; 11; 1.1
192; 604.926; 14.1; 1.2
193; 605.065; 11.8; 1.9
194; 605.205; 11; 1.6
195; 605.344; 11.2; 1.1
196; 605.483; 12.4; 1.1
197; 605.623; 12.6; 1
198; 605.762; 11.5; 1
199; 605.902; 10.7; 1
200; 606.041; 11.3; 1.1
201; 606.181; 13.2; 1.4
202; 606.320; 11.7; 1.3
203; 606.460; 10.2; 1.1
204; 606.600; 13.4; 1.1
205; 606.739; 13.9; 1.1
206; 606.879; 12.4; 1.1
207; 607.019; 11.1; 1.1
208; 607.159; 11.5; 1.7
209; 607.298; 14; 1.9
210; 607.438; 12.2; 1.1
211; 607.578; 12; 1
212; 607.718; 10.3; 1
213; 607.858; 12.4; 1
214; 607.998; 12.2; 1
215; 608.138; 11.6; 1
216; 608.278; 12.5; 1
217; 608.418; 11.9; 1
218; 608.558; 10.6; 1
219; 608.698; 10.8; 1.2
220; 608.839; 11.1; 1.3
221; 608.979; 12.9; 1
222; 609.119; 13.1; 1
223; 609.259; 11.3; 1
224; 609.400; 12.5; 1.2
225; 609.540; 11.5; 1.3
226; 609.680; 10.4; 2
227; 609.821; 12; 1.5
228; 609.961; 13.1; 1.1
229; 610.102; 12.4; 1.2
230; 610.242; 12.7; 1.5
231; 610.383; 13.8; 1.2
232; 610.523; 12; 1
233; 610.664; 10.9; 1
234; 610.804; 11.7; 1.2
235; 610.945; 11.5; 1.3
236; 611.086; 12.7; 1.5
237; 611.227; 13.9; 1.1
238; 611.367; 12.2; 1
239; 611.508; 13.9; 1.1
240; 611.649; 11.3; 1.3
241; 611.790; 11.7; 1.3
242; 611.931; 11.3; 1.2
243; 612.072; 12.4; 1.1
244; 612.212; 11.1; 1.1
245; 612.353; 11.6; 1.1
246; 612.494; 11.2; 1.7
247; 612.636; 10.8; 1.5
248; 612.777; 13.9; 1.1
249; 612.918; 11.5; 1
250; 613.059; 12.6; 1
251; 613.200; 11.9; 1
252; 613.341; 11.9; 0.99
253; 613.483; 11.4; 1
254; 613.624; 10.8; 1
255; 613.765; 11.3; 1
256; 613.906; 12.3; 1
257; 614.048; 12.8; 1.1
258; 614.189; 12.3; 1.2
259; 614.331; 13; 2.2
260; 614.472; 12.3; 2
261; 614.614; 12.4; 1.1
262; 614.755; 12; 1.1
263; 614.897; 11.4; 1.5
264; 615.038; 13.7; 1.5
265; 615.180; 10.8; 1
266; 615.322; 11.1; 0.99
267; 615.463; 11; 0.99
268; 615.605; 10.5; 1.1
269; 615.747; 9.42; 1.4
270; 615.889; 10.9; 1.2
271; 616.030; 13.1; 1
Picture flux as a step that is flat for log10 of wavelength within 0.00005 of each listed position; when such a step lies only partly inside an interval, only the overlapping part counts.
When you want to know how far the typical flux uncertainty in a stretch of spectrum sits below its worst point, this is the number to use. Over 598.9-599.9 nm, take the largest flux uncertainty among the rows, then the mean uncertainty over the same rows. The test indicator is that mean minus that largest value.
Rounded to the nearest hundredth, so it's -0.59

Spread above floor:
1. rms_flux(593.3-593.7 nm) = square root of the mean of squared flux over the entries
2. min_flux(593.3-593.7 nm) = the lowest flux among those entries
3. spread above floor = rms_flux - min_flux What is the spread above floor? 1.4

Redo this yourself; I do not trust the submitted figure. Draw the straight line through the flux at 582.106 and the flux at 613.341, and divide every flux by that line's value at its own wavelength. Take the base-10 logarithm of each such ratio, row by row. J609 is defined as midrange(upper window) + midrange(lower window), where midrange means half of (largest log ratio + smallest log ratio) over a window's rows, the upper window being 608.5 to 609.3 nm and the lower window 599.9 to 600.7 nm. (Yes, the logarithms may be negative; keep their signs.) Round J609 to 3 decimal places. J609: -0.026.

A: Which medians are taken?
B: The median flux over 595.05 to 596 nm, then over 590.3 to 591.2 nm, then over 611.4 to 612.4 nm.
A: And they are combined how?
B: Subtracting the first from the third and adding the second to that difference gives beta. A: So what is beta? 12.2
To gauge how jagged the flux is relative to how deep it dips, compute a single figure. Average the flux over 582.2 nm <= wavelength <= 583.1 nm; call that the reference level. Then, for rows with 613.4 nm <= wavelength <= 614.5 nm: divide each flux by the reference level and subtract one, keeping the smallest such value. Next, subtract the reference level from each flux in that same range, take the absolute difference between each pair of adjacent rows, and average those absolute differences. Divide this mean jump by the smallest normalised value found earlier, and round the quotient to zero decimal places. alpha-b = -5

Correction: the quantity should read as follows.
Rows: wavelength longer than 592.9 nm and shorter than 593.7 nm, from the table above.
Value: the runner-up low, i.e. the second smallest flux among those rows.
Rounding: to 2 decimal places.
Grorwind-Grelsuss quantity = 9.94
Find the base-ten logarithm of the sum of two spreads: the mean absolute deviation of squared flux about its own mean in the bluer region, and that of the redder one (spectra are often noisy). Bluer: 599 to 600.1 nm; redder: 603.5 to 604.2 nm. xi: 1.53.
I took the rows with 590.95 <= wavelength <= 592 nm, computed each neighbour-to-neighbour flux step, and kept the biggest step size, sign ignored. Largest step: 2.0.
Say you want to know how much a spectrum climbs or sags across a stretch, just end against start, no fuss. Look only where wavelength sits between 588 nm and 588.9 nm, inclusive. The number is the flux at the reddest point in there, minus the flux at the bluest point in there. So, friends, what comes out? -0.3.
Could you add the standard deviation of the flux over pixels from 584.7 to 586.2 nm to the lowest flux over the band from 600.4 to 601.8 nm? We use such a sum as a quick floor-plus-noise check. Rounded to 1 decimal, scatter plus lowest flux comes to 11.7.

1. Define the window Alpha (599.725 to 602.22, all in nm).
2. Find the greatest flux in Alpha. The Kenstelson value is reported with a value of 13.4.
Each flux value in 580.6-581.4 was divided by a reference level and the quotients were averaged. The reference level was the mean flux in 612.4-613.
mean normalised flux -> 0.91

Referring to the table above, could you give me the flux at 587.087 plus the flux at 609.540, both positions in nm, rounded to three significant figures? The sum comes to 23.8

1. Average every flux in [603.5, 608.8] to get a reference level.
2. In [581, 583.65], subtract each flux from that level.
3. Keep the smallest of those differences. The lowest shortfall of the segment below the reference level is -2.2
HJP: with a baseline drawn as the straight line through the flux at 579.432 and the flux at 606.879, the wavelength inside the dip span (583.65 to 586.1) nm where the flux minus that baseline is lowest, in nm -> 583.851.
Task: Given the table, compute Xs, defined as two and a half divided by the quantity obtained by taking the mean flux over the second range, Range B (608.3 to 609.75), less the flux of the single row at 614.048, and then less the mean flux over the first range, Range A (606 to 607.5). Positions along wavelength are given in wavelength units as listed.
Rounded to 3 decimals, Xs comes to -0.186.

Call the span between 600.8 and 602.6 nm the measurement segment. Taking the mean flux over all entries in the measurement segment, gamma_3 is 11.4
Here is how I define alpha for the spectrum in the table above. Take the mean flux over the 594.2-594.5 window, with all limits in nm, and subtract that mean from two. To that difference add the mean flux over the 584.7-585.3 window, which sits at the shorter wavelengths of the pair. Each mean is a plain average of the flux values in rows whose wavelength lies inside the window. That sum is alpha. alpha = 1.6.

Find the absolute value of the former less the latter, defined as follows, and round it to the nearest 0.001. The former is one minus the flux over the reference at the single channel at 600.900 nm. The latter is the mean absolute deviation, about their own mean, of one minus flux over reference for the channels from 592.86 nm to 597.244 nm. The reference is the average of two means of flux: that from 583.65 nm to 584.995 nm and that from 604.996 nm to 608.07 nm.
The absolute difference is 0.103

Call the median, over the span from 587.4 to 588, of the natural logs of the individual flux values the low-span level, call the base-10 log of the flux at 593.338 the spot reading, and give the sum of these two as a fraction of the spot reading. 3.32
